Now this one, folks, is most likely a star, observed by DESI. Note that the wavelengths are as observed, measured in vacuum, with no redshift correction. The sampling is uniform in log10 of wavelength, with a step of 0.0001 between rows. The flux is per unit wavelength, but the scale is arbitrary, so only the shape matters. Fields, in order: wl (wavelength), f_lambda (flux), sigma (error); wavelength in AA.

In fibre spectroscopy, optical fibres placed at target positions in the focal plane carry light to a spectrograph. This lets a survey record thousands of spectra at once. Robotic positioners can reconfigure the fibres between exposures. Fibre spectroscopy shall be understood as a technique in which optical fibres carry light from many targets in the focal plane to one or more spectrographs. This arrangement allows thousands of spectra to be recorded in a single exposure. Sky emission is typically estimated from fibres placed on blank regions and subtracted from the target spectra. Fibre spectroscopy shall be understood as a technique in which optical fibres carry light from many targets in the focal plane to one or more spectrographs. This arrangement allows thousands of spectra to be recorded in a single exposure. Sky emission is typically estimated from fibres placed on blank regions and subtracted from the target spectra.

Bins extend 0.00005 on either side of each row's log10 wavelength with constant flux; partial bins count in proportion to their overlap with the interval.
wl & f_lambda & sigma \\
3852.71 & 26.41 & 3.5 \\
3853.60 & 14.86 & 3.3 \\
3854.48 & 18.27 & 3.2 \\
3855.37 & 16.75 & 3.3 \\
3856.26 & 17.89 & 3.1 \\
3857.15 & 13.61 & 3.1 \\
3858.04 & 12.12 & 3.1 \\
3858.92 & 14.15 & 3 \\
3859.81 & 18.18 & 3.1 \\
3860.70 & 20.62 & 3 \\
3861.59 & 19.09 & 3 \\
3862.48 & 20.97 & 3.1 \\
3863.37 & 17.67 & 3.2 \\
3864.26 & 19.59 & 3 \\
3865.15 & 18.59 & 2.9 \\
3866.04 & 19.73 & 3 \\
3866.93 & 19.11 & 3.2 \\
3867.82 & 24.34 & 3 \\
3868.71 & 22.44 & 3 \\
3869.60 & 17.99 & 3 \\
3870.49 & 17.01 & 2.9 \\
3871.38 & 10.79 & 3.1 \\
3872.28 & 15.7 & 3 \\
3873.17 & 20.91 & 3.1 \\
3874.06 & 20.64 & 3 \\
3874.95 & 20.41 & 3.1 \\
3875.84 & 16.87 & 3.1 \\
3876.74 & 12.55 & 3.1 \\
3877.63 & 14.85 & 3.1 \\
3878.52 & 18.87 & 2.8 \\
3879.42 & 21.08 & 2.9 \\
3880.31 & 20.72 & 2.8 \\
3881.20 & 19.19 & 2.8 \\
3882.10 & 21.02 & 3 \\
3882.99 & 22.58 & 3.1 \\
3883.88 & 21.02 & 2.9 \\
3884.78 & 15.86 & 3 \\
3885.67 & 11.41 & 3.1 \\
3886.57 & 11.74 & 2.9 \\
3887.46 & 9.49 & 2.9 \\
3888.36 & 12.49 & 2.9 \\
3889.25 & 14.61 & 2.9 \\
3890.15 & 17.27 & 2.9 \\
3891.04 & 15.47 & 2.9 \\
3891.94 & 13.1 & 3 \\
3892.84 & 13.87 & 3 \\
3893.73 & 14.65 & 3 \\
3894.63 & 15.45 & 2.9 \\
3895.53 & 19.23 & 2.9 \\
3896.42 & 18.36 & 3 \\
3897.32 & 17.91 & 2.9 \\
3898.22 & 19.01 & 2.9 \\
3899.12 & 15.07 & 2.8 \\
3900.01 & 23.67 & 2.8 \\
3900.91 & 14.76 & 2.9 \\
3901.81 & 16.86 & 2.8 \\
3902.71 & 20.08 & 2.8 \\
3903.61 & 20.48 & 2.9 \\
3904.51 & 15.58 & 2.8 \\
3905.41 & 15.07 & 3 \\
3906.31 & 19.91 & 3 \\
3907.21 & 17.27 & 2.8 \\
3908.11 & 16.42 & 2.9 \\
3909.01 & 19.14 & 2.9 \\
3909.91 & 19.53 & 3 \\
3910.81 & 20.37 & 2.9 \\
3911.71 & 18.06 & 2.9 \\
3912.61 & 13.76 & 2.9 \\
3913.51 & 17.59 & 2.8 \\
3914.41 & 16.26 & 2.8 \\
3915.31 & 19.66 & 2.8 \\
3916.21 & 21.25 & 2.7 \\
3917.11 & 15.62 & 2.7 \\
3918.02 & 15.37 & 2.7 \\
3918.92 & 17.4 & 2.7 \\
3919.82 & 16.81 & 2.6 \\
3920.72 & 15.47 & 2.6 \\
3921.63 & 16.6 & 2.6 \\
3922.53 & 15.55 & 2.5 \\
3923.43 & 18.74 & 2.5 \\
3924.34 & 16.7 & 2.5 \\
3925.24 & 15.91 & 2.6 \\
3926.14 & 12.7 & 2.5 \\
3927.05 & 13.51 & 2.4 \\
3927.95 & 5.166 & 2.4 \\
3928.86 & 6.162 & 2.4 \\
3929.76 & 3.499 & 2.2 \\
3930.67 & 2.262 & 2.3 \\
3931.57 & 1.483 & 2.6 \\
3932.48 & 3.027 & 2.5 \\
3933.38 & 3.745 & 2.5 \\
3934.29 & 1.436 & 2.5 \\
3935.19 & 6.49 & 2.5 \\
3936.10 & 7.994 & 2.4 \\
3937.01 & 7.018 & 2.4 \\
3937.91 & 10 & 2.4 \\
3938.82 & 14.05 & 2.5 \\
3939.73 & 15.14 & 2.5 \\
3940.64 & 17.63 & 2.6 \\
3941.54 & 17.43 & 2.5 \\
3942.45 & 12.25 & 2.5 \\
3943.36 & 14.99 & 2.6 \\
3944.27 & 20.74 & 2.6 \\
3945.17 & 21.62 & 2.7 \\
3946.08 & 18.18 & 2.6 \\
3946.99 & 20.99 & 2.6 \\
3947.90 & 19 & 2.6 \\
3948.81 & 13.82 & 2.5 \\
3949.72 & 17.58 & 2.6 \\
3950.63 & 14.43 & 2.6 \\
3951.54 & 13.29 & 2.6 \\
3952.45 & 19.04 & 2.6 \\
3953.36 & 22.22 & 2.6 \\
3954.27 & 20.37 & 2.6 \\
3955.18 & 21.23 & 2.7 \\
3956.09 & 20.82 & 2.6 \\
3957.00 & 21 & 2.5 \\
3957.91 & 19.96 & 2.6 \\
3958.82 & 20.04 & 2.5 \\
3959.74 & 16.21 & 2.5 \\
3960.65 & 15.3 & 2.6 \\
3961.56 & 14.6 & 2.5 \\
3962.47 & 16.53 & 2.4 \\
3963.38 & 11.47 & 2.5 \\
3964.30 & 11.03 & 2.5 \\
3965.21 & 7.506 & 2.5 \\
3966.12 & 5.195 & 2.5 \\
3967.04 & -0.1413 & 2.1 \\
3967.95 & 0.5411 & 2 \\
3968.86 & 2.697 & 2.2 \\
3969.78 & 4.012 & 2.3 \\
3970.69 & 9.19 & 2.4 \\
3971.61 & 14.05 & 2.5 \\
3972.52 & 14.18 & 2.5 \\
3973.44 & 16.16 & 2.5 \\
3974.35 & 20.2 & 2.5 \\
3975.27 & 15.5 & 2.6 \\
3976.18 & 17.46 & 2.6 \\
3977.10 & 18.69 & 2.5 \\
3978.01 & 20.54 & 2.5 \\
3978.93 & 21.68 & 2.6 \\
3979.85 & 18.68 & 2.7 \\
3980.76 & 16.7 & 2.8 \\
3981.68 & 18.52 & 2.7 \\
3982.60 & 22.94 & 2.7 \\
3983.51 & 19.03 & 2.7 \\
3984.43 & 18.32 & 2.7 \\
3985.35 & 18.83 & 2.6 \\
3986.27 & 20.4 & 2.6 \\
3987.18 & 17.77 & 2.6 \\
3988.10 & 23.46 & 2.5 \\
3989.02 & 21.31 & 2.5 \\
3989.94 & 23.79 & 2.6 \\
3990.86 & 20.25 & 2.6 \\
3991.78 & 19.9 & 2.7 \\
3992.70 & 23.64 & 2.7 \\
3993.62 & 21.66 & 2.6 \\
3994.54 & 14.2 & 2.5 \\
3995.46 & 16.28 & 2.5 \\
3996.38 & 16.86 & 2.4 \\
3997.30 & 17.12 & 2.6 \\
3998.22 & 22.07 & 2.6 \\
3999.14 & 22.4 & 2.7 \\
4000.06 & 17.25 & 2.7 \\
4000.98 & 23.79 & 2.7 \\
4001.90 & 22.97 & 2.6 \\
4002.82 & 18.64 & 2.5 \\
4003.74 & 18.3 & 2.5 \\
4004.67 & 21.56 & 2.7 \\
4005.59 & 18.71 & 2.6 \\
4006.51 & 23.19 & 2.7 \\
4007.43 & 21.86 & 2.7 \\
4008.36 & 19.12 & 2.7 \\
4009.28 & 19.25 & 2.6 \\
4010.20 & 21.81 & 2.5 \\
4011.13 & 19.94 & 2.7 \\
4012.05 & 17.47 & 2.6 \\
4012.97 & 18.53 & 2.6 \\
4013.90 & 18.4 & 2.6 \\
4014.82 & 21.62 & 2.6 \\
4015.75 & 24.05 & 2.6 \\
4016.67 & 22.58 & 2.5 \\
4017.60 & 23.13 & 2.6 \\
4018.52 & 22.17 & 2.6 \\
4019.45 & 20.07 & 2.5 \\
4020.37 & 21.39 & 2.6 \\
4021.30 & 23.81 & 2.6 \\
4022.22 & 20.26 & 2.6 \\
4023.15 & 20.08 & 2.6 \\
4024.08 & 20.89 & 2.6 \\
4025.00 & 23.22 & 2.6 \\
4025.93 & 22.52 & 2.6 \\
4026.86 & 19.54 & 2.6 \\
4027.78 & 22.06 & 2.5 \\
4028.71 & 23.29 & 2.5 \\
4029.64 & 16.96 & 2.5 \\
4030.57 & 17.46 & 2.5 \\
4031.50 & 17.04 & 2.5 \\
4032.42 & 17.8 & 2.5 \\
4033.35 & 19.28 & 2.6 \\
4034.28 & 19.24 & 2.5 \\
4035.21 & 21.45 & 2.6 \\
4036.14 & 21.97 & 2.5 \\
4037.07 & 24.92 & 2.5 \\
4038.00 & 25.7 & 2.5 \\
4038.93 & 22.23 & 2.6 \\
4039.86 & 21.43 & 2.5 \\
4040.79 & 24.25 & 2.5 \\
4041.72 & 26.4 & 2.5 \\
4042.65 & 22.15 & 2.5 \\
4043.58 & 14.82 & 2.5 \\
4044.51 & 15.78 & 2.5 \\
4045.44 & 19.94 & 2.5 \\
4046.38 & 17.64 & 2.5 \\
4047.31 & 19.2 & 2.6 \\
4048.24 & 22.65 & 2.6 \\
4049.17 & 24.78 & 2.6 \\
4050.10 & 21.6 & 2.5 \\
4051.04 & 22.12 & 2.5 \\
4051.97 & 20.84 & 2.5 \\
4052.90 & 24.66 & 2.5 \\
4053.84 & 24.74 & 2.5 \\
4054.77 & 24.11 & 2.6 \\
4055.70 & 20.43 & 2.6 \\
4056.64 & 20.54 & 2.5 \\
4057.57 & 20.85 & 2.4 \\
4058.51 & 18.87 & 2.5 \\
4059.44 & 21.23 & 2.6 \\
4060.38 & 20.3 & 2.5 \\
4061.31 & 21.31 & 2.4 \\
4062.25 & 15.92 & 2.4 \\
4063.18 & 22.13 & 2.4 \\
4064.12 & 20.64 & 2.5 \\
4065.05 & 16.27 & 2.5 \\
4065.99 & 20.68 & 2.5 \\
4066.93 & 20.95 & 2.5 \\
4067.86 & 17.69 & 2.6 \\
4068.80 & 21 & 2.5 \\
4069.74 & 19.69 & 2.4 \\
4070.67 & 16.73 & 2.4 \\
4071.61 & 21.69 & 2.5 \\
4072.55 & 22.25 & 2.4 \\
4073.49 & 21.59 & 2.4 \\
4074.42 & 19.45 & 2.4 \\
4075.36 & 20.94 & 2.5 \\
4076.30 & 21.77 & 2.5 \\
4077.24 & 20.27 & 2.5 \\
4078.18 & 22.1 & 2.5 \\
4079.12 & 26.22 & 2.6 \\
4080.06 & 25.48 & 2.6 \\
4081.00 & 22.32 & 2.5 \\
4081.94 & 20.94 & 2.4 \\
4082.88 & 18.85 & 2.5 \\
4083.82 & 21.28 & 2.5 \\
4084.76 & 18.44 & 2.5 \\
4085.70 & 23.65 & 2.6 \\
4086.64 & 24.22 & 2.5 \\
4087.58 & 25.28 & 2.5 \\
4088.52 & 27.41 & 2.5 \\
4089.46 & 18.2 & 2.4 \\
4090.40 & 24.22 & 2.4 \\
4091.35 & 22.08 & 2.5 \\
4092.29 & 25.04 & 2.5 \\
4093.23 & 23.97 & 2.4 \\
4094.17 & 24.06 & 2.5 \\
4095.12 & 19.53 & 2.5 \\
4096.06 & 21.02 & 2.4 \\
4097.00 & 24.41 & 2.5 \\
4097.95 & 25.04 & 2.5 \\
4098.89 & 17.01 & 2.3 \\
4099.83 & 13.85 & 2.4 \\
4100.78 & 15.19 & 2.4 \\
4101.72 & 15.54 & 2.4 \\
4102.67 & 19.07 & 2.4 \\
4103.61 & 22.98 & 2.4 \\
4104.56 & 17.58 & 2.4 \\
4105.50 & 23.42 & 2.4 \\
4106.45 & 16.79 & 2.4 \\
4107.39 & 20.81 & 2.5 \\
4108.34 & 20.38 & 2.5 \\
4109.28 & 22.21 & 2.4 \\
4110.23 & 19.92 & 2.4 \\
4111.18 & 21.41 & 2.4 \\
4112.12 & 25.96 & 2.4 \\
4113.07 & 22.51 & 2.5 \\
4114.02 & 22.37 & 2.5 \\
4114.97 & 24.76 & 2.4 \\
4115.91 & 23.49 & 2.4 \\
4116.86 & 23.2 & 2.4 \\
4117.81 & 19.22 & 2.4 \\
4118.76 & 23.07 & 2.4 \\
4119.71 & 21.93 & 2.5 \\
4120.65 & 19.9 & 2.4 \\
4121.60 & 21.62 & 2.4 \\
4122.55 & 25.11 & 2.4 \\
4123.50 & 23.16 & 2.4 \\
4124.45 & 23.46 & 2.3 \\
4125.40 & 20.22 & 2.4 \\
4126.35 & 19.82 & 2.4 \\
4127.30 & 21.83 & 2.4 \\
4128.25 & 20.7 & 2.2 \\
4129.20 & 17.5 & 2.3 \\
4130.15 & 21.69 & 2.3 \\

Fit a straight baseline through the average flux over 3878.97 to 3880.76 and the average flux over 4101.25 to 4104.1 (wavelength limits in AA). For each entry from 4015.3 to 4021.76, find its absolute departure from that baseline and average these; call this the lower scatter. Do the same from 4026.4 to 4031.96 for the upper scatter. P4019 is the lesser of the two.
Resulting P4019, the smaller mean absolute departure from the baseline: 2.31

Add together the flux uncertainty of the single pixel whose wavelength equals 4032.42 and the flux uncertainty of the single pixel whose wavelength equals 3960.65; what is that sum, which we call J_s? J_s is 5.10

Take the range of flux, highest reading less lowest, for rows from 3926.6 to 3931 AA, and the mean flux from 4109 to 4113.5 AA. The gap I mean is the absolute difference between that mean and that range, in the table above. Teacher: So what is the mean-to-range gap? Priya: 11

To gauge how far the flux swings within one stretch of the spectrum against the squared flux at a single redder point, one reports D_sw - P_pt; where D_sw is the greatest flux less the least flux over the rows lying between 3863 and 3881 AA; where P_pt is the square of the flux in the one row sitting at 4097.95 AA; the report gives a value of -613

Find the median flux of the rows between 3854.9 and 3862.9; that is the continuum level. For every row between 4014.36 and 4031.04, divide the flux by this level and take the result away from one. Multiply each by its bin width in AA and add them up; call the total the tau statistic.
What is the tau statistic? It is -3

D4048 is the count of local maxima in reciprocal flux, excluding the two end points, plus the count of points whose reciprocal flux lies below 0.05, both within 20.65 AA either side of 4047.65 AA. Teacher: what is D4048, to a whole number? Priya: 42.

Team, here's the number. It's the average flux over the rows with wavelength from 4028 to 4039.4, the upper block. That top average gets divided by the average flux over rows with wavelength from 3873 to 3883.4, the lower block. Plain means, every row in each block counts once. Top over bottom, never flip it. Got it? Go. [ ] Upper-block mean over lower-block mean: 1.08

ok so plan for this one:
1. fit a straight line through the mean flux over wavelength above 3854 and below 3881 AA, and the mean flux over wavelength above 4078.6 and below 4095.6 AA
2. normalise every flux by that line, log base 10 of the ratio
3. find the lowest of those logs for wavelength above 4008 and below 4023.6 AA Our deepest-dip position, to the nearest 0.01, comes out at 4012.05 AA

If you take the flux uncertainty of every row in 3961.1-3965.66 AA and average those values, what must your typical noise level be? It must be 2.48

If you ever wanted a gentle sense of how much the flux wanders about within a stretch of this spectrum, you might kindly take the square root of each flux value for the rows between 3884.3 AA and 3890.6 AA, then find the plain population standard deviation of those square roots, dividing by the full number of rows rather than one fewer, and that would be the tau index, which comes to 0.35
